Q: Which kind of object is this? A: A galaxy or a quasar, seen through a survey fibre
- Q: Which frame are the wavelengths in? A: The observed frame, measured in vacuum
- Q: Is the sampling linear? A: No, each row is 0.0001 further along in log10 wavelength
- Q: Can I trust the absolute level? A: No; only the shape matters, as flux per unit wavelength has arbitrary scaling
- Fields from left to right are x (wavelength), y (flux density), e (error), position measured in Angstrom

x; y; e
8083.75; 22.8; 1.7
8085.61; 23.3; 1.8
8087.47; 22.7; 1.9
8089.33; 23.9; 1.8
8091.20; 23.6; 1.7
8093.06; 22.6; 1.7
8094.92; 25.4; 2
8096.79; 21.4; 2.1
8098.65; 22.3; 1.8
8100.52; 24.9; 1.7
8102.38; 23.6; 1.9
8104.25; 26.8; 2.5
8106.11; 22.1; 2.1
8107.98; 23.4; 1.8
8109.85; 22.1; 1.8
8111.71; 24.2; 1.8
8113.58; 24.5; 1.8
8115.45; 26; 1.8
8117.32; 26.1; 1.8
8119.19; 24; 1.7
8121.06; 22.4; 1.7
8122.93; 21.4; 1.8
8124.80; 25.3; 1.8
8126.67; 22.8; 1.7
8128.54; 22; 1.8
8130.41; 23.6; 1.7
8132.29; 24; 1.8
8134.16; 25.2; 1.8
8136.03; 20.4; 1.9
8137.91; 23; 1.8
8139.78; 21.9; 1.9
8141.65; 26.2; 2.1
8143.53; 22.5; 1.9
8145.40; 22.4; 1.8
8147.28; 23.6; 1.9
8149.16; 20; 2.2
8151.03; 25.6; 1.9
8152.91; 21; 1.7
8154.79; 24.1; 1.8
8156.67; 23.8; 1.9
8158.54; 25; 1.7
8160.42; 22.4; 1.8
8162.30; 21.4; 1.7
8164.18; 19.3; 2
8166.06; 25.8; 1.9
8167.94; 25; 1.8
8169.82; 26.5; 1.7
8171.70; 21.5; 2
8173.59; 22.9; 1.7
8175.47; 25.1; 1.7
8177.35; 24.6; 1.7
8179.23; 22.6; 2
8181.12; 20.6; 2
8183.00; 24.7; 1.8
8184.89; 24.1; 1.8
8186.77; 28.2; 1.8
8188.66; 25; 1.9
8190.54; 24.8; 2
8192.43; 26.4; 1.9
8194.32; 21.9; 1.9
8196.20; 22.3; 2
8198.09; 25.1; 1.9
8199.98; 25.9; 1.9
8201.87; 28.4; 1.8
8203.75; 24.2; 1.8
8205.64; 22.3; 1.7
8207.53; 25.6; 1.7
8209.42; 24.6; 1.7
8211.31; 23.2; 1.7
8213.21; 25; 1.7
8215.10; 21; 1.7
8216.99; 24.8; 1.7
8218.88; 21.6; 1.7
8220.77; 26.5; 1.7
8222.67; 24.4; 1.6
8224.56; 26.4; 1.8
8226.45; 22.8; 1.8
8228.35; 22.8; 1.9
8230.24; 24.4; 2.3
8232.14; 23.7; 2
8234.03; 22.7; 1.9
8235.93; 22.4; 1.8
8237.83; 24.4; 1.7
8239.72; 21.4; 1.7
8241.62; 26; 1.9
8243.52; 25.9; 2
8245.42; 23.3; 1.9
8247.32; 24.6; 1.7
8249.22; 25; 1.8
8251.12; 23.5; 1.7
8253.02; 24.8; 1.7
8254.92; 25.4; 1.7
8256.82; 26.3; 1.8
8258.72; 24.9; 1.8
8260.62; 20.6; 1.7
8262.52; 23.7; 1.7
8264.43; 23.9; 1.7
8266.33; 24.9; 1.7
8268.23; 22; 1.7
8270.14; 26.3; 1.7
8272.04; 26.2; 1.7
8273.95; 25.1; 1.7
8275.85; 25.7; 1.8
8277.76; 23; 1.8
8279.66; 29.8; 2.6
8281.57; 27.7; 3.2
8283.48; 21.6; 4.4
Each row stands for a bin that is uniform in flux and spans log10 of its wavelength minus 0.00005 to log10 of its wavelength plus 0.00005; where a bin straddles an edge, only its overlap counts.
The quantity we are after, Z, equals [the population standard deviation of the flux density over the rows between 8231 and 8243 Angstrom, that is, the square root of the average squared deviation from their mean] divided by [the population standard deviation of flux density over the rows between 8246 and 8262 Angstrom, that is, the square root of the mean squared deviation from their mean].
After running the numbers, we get 0.9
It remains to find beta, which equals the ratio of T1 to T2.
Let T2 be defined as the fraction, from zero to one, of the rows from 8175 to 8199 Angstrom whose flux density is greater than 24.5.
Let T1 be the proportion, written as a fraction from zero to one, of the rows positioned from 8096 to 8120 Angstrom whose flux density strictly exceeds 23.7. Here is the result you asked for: 0.9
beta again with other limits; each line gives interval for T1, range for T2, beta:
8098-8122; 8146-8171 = 1.4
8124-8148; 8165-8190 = 0.5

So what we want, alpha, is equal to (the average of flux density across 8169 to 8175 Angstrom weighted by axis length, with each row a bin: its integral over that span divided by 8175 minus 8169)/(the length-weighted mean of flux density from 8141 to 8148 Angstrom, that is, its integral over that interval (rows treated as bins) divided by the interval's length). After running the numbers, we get 1.005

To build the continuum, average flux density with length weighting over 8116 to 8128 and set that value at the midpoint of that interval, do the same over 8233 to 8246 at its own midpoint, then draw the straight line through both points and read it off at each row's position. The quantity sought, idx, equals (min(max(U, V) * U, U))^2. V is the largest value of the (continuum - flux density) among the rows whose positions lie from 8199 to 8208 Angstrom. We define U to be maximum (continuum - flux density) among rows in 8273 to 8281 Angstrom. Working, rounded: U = 0.8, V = 1.4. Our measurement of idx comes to 0.6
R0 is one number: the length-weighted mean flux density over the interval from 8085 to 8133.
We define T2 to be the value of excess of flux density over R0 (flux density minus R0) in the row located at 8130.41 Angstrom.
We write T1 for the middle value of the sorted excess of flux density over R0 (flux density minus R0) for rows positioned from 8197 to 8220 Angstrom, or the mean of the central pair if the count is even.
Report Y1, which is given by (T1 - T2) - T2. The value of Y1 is 1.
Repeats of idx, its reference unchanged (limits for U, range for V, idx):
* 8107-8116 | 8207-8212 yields 2.5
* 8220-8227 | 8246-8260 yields 0.8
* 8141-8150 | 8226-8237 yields 13.7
